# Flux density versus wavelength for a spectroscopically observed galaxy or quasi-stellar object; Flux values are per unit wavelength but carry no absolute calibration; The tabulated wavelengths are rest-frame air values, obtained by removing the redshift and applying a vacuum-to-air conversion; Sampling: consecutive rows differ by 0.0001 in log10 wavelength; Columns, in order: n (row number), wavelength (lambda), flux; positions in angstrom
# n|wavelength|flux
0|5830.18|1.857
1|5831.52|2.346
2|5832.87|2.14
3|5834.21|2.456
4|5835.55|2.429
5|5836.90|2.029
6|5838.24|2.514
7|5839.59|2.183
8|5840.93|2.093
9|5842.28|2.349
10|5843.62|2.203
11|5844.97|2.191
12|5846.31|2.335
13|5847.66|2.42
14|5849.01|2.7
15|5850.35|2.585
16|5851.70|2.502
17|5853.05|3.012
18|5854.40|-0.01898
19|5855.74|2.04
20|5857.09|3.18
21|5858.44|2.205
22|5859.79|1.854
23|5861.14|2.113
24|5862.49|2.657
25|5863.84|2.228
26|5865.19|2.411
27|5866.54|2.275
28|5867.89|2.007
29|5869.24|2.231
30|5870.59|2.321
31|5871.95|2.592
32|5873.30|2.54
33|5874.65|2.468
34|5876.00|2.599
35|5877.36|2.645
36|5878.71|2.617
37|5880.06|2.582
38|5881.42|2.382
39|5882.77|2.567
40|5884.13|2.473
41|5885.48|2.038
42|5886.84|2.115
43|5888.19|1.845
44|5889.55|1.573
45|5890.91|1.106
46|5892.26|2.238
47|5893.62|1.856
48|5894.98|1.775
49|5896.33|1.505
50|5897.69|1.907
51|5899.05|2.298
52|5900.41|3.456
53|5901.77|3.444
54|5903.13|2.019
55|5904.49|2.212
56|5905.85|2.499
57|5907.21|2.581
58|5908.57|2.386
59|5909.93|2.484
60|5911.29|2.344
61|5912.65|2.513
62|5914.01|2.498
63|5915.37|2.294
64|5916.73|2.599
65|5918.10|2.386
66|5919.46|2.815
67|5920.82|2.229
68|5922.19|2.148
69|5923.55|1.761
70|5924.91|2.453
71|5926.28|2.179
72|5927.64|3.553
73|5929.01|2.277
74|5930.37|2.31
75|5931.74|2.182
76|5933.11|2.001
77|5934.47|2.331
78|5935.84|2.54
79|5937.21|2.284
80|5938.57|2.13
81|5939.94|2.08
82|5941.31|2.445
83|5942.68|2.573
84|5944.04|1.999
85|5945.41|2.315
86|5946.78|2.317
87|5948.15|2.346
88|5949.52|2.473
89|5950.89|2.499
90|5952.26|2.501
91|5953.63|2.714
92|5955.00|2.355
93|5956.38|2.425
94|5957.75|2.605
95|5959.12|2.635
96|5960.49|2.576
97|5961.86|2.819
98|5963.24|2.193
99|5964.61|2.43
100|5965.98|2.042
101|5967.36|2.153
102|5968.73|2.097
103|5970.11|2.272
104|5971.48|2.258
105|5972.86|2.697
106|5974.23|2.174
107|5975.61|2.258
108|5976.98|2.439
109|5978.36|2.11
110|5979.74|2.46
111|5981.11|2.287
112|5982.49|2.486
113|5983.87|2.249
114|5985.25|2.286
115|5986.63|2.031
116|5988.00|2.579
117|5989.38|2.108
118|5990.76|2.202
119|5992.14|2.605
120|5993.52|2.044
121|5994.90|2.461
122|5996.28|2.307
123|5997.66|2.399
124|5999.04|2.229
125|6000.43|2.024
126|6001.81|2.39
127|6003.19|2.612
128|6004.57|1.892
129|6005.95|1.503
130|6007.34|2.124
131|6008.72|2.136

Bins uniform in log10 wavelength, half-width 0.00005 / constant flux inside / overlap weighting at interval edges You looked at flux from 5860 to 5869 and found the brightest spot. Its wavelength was 5862.49 angstrom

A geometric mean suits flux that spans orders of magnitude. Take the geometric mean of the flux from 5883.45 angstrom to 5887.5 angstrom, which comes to 2.20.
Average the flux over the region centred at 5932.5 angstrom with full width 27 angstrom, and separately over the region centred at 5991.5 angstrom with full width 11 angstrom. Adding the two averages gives 4.62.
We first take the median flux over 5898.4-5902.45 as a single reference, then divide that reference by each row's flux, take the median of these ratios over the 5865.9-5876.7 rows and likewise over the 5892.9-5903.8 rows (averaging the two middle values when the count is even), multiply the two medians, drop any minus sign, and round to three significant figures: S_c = 2.53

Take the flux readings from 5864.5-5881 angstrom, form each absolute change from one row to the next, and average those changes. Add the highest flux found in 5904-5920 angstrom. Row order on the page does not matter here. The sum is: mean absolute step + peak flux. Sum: 2.94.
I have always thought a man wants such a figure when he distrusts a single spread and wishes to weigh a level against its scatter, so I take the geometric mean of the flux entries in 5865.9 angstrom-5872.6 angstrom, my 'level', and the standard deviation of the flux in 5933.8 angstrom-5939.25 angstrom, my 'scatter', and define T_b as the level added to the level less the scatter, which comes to 4.4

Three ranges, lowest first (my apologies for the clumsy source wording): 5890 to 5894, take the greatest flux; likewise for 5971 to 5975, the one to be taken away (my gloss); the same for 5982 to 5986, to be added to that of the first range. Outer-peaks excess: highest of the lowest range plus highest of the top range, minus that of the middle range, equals 2.0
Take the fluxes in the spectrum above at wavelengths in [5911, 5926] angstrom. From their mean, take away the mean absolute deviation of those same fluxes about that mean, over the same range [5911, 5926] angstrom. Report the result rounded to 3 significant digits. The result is 2.17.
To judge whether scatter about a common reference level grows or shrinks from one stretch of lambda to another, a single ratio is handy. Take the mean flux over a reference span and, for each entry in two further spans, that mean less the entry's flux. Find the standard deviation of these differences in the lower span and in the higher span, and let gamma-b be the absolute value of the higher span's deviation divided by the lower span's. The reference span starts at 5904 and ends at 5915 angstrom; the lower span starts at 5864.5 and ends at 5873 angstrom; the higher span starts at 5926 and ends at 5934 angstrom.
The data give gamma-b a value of 2.9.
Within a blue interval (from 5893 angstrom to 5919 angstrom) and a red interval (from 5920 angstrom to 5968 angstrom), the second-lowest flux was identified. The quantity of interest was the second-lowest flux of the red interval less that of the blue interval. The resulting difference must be 0.2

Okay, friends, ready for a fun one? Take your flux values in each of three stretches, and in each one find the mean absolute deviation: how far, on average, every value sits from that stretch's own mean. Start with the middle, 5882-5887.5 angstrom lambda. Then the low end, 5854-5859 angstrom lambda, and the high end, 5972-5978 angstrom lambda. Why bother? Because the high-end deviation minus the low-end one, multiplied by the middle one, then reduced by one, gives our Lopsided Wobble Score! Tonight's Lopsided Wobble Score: -1.17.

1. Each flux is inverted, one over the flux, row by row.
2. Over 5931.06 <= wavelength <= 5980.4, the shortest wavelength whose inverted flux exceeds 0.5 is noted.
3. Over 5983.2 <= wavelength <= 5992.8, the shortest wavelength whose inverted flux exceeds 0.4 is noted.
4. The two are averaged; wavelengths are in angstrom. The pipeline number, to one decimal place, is 5964.0 angstrom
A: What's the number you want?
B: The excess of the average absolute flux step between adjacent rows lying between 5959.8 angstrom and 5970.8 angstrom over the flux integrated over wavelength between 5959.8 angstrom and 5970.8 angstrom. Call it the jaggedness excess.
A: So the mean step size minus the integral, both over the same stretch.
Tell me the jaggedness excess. -25.3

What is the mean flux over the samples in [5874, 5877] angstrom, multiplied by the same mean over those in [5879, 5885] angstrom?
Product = 6.3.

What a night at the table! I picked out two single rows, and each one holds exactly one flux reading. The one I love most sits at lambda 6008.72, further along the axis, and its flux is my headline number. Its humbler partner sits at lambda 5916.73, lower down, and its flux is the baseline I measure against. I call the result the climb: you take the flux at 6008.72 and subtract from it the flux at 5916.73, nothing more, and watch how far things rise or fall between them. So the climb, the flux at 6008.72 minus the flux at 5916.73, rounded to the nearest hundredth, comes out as -0.46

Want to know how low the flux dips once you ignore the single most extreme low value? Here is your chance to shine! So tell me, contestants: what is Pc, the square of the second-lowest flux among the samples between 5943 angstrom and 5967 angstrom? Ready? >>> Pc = 4.2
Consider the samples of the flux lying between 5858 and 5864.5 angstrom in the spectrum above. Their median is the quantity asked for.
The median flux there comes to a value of 2.2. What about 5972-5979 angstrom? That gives 2.3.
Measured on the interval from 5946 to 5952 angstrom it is 2.4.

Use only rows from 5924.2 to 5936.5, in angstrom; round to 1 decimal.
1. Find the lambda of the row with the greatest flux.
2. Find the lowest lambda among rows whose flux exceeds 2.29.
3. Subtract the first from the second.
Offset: -2.7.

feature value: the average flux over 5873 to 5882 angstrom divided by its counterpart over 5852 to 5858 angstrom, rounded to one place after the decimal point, 1.2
